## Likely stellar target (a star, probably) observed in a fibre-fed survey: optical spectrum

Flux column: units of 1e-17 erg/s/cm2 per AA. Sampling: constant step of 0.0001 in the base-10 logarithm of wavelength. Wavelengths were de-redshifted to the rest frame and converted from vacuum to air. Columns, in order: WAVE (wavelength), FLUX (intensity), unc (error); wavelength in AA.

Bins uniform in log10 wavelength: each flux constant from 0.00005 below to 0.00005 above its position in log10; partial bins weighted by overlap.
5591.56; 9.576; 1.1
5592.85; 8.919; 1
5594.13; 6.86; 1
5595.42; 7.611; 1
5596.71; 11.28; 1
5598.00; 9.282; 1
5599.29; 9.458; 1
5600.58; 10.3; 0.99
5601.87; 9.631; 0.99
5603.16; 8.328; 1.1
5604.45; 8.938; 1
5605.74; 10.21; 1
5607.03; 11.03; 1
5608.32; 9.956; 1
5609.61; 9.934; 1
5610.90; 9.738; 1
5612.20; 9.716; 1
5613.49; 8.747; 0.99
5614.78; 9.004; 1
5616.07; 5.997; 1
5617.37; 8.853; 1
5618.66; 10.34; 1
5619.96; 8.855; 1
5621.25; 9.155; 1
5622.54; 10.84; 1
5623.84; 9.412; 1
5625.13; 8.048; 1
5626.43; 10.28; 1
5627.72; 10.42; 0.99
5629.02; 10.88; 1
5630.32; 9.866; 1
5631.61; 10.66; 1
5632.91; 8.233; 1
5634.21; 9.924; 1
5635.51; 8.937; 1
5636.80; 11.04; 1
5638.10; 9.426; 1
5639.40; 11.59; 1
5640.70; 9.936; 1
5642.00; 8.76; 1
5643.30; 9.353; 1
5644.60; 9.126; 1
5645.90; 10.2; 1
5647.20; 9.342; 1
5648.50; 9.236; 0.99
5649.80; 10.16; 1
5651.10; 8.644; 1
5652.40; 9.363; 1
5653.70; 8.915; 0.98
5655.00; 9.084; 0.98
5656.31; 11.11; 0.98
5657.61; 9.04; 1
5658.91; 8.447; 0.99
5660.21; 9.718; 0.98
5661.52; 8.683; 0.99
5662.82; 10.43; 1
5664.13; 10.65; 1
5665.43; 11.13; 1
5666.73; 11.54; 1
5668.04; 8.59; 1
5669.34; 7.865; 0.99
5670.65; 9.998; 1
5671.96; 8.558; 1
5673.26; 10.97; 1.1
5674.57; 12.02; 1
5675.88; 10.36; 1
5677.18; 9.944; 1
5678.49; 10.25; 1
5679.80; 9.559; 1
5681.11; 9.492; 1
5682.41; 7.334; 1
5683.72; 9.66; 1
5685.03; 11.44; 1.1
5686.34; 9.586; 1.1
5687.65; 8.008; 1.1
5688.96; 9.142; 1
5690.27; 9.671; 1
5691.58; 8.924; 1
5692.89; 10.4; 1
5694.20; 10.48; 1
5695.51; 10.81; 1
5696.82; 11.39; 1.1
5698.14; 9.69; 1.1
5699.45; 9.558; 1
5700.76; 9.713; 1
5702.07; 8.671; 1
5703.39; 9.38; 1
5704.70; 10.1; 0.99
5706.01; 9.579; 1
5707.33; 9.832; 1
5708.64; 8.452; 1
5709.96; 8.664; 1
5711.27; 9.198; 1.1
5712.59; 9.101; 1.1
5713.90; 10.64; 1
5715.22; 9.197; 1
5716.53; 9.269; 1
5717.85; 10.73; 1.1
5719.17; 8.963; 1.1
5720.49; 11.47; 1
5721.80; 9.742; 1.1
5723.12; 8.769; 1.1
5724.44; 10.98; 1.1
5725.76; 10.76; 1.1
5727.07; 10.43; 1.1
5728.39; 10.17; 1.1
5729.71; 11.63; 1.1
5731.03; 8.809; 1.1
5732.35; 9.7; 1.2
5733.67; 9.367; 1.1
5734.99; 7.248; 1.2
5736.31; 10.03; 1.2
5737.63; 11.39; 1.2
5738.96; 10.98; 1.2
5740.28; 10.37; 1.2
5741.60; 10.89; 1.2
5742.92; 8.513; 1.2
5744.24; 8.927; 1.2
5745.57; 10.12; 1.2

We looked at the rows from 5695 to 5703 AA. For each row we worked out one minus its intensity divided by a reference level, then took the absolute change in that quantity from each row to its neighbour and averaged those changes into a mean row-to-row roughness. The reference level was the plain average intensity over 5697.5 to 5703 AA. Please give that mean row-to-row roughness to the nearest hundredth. 0.08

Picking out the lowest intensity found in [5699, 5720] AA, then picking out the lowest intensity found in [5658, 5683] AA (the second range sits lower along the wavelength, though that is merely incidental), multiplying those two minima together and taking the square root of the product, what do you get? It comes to 7.9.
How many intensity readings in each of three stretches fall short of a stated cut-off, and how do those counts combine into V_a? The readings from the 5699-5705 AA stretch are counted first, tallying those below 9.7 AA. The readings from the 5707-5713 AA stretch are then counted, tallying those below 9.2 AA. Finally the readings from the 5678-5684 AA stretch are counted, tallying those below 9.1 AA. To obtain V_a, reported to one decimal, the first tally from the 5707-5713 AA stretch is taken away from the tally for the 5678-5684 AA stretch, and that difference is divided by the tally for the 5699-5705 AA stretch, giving -1.0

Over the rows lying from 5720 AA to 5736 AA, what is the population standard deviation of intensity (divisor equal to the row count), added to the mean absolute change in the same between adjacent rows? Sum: 2.4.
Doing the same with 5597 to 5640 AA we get 2.2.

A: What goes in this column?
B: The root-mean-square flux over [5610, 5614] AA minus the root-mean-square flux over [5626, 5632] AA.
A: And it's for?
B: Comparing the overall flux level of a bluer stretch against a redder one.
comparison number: -1.02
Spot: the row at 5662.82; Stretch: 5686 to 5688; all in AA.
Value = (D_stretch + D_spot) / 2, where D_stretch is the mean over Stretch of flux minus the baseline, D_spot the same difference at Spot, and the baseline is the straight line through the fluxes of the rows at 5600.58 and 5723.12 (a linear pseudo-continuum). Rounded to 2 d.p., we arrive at 0.24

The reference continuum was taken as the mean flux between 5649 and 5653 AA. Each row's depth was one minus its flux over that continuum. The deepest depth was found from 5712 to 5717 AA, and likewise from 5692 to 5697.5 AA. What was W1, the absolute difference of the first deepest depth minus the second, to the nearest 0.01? 0.14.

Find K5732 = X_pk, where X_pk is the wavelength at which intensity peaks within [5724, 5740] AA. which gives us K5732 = 5729.71 AA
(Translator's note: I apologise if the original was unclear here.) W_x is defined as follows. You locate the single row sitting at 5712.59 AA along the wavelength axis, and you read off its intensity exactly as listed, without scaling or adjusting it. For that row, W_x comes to 9.101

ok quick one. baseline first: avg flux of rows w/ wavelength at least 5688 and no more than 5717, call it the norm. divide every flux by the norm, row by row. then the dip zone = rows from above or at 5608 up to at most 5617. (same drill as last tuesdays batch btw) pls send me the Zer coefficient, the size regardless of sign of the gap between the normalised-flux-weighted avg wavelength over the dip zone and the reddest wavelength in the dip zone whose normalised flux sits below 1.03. 4.2 AA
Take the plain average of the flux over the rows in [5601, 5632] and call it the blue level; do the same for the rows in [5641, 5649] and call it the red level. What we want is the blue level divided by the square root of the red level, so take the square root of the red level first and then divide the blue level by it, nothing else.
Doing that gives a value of 3.12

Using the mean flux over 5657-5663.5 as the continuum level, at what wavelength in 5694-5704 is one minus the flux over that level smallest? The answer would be 5696.82 AA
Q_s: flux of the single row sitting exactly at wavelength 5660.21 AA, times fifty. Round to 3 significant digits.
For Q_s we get 486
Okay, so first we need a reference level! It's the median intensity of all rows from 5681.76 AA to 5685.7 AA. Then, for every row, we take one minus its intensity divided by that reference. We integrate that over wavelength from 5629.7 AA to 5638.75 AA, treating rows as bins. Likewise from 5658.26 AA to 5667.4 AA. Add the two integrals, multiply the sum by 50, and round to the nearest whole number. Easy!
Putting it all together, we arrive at -23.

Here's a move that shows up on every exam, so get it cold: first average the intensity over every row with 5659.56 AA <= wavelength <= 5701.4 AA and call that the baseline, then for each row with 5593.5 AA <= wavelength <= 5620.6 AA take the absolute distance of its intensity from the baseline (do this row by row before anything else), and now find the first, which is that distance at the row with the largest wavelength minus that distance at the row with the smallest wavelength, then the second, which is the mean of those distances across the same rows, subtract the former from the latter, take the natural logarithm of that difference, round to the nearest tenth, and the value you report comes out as 1.1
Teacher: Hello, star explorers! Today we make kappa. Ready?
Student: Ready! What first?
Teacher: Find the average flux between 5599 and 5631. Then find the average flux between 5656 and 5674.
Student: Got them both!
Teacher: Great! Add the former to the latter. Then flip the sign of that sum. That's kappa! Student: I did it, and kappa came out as -19.3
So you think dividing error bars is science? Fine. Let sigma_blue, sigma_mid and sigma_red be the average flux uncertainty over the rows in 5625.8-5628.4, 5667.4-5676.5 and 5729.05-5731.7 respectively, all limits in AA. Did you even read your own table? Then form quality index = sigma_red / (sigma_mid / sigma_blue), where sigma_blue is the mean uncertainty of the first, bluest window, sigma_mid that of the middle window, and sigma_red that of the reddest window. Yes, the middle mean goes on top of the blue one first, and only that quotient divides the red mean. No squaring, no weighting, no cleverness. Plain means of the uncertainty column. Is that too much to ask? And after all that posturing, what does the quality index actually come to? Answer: 1.08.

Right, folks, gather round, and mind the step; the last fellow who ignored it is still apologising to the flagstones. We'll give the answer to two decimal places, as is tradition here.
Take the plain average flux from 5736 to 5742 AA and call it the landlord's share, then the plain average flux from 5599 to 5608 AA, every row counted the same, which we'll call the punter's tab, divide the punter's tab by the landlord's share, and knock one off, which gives -0.10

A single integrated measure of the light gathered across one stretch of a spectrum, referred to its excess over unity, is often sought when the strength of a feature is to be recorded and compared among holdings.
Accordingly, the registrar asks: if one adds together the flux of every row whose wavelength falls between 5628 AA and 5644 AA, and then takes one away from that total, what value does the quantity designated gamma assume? 118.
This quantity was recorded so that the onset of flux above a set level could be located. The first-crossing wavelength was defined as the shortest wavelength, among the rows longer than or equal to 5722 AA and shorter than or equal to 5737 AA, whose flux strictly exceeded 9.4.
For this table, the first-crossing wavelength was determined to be 5724.44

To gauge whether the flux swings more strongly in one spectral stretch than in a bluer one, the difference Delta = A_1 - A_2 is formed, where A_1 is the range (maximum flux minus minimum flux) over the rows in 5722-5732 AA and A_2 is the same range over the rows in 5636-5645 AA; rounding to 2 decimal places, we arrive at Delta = 0.03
